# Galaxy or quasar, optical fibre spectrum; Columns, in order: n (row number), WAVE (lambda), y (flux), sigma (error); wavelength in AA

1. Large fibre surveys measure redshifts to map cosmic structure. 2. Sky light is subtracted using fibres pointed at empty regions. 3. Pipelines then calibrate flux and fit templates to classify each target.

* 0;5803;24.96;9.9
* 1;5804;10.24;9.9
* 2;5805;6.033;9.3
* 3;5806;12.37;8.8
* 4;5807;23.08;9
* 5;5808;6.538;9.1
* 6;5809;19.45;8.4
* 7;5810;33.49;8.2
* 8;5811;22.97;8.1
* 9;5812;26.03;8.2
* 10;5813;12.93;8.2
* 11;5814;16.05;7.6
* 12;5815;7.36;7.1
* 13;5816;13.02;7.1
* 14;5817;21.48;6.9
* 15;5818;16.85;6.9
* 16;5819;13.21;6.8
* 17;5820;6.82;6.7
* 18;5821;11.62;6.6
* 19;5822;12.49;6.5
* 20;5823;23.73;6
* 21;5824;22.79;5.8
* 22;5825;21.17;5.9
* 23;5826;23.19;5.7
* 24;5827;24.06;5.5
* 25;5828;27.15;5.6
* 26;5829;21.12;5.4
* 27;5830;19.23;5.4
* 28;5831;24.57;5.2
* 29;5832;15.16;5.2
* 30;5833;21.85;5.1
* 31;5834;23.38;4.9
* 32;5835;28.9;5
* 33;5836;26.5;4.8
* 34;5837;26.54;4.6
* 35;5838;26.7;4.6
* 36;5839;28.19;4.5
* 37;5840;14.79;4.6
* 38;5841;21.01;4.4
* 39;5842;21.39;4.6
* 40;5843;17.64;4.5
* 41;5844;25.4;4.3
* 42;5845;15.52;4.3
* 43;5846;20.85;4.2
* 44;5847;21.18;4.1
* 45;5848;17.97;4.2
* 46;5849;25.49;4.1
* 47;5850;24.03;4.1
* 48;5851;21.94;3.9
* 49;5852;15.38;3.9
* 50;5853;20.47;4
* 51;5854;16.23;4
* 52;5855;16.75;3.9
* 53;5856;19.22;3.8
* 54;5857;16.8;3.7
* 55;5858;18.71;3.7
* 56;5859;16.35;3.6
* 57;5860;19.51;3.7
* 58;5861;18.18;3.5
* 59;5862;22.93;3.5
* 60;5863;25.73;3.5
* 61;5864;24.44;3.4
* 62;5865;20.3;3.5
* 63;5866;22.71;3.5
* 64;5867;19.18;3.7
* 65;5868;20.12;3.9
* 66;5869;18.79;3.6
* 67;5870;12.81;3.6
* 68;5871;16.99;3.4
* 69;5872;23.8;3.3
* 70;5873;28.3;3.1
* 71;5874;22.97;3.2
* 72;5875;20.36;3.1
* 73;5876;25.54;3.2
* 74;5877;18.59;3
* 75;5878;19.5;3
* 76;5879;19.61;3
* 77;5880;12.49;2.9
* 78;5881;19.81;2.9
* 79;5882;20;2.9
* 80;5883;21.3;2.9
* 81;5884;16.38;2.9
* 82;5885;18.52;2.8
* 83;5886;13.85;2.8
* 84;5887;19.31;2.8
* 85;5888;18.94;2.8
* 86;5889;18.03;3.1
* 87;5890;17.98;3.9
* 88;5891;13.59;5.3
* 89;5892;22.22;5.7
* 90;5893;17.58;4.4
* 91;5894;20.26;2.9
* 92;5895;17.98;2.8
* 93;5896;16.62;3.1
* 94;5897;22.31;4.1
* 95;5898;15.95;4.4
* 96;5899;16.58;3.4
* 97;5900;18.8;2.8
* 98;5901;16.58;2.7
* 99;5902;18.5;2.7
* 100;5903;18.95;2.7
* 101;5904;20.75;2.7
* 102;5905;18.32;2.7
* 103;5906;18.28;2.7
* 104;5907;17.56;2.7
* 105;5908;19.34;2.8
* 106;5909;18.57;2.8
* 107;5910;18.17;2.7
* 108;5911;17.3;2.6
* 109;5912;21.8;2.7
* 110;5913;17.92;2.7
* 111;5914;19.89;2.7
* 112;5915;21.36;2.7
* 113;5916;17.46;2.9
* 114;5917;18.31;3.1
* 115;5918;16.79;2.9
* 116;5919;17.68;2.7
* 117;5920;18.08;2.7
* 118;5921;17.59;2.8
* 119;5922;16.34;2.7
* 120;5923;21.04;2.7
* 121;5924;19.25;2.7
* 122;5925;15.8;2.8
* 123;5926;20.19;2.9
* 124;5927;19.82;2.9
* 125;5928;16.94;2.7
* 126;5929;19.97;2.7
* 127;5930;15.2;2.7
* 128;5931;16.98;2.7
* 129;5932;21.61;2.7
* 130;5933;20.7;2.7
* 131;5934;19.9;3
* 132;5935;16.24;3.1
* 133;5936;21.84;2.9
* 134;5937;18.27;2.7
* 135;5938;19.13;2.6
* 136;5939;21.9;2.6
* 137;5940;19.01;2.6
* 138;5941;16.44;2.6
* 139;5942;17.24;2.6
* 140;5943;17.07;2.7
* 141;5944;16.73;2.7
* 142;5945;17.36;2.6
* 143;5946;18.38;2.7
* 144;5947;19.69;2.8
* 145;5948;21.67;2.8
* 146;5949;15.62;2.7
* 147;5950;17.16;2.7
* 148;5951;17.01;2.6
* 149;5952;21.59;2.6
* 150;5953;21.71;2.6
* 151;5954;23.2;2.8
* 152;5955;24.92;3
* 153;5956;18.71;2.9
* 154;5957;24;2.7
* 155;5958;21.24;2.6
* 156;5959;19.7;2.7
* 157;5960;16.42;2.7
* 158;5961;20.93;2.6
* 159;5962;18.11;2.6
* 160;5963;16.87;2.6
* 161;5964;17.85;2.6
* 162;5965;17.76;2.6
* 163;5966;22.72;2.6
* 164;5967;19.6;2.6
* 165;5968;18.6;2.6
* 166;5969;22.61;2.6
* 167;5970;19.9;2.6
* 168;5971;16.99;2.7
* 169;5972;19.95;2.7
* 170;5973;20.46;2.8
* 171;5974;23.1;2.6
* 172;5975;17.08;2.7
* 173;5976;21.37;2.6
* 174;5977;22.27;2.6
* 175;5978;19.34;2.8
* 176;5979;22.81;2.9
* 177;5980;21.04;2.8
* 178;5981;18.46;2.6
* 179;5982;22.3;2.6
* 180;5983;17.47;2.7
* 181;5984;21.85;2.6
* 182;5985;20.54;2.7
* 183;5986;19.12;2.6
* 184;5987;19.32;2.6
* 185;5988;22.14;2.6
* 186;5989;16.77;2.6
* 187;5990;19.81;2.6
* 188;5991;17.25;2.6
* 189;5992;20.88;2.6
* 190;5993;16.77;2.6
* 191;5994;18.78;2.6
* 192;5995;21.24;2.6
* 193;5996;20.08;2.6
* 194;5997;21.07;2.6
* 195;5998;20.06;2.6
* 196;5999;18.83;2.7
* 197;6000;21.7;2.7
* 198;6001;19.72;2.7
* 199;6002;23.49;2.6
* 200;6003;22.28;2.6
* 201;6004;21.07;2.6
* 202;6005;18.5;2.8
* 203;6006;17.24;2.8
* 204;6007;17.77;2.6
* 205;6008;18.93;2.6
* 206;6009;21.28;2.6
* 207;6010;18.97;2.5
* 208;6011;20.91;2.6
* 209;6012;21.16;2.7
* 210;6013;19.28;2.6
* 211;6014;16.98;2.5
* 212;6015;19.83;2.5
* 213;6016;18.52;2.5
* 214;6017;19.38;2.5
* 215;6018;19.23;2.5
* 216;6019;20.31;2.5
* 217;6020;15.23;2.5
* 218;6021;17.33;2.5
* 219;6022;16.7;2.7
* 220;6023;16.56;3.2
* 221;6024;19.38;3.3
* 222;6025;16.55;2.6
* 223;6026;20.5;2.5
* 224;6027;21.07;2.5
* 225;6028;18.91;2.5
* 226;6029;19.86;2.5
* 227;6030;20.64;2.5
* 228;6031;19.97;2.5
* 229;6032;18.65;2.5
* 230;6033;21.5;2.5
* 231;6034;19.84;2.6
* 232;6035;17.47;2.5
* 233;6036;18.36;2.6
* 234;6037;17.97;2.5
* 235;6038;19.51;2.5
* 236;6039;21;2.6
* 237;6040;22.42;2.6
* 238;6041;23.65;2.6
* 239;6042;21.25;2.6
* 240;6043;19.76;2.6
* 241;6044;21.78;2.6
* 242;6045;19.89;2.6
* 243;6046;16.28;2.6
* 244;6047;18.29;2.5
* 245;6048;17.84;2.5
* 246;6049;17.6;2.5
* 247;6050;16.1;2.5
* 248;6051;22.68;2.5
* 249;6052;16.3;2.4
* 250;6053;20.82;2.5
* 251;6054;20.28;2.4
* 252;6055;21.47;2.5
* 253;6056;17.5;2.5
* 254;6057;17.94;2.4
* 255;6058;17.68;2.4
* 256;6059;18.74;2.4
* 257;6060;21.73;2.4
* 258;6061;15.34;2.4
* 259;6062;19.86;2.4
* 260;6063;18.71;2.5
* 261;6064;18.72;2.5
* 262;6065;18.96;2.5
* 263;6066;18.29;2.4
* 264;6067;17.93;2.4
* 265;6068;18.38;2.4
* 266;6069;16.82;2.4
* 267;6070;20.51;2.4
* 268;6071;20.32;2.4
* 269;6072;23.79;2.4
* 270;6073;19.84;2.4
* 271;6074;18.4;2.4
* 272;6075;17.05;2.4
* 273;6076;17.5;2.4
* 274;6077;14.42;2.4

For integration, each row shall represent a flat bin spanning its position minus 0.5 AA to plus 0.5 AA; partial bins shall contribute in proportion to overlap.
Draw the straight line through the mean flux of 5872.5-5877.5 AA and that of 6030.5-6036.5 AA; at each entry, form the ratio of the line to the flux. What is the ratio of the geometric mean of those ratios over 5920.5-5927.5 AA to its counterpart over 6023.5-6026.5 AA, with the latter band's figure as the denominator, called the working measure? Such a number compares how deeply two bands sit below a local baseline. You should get 1.14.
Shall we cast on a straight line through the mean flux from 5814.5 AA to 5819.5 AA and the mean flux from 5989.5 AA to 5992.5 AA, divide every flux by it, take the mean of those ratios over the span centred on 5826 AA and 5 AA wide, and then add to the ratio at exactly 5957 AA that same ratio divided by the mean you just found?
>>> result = 2.1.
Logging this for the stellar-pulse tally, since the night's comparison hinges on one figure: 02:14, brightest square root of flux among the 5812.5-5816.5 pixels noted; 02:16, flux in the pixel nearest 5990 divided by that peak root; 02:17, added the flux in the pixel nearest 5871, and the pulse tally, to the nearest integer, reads 22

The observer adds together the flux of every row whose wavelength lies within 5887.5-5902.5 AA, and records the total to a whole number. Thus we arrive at 272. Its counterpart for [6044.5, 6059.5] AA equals 279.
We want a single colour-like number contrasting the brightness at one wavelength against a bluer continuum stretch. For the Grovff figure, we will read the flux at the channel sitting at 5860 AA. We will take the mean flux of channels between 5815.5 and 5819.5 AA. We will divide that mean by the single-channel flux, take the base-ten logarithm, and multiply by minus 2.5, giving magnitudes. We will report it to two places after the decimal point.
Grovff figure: 0.21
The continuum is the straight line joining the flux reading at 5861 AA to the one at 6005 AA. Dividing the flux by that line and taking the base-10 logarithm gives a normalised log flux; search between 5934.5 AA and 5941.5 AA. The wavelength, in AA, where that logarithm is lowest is 5935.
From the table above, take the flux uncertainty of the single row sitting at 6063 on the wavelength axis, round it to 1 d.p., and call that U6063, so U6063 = 2.5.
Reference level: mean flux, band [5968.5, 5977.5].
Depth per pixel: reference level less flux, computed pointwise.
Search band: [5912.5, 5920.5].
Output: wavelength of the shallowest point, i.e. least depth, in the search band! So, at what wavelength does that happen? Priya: 5915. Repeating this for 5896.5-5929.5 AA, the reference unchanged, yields 5897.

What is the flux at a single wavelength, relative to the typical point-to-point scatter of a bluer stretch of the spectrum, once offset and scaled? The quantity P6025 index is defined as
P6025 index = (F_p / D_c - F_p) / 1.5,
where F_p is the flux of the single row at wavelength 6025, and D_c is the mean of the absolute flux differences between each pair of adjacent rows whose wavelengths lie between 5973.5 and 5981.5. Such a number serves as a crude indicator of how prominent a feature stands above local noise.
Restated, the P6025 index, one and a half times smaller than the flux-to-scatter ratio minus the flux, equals -7.5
